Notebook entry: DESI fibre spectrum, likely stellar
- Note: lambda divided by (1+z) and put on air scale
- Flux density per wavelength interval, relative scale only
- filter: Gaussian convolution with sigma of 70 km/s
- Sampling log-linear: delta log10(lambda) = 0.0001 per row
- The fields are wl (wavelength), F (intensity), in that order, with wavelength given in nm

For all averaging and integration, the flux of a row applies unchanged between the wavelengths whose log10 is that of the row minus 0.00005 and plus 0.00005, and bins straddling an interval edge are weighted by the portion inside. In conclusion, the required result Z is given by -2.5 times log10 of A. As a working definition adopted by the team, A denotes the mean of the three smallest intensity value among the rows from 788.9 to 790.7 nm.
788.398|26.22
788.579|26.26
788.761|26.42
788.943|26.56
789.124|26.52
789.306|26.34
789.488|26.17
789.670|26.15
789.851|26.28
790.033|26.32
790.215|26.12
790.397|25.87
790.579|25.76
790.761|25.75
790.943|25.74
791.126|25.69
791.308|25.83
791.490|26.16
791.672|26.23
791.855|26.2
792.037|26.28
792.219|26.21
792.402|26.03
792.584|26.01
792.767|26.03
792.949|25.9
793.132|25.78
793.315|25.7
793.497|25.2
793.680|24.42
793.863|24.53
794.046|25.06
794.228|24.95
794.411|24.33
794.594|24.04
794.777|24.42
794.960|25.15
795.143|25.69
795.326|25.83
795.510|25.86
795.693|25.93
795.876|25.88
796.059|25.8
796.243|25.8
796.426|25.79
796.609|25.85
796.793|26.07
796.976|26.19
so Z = -3.53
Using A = 25.9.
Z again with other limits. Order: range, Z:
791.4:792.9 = -3.54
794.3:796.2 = -3.46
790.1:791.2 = -3.53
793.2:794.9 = -3.46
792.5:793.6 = -3.52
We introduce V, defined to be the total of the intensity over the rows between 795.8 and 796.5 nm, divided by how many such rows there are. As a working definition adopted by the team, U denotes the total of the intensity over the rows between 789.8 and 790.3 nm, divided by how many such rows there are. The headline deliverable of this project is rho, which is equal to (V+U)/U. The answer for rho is 1.98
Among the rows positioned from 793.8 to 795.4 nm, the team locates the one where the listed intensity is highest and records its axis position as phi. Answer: 795.326 nm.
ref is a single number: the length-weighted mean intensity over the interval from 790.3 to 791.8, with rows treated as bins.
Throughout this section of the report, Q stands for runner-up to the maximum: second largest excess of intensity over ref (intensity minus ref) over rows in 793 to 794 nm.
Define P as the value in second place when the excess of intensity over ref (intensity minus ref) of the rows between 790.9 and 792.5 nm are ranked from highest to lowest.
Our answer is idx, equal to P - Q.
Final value 0.5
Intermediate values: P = 0.35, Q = -0.2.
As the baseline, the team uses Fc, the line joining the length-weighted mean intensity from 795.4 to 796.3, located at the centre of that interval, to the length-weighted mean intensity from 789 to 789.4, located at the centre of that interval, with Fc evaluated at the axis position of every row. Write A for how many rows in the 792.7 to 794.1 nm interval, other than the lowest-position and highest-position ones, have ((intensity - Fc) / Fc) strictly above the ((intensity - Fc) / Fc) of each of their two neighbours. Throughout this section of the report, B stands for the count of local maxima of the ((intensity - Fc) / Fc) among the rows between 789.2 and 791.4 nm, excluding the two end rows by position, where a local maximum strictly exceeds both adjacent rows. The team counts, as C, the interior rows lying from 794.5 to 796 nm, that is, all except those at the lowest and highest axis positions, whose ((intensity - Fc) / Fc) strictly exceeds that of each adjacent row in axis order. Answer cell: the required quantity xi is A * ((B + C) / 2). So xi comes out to 0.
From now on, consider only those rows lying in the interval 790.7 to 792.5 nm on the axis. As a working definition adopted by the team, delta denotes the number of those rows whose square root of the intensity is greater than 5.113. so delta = 5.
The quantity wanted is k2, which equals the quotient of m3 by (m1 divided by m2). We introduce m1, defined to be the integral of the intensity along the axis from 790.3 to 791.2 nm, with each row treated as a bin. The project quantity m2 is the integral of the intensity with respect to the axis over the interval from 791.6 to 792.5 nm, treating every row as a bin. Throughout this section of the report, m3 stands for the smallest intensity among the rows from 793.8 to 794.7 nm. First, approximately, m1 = 23.2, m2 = 23.6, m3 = 24.04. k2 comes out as 24.5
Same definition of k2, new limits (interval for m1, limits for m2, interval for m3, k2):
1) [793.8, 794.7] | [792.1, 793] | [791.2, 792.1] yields 27.4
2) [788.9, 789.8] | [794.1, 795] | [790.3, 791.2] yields 24.0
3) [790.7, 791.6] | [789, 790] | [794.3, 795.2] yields 27.2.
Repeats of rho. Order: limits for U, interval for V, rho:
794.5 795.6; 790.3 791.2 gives 2.02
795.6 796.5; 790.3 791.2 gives 2.00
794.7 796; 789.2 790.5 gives 2.03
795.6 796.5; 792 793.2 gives 2.01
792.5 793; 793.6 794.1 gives 1.95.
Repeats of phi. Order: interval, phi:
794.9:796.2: 795.693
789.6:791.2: 790.033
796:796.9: 796.793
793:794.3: 793.132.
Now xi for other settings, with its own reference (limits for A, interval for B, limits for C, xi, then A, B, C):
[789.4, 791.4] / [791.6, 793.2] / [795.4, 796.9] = 3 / 2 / 2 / 1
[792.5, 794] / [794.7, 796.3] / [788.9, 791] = 1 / 1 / 1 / 1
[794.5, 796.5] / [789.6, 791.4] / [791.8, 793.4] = 2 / 1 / 2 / 2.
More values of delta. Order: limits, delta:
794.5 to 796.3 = 0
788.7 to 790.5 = 8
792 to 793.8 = 2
